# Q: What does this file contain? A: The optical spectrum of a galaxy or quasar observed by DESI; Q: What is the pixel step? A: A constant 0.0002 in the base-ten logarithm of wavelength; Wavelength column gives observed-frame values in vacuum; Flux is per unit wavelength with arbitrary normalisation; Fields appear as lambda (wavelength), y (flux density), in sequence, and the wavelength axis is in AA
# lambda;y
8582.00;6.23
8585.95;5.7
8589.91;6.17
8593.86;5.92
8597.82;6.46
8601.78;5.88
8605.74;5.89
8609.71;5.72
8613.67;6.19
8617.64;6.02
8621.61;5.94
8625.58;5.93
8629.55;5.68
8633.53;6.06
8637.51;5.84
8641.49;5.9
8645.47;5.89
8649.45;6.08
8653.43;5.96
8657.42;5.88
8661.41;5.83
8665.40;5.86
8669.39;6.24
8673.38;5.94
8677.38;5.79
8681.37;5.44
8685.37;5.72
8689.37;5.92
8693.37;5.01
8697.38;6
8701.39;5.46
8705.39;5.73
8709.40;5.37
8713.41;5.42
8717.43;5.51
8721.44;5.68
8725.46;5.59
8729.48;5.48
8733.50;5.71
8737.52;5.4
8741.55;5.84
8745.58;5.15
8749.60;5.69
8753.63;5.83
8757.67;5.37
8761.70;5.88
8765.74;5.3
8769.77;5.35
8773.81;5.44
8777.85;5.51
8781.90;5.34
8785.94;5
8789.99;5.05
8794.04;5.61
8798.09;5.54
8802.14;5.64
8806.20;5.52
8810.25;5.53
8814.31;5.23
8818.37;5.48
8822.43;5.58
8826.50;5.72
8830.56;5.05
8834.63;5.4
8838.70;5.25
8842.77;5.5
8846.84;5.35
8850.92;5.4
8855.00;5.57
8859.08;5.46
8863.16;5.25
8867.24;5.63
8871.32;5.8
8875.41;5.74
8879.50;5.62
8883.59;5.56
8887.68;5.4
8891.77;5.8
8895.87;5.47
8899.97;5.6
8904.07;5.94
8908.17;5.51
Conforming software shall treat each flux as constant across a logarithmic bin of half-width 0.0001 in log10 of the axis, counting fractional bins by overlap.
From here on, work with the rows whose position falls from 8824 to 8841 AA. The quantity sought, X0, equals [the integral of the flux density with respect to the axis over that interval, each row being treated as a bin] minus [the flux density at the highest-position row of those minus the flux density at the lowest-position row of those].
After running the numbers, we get 91.6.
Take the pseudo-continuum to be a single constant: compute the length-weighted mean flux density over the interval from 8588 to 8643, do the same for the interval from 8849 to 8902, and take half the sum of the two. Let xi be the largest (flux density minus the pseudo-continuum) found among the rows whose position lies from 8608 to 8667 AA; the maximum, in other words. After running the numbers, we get 0.42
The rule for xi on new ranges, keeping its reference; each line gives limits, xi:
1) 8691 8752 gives 0.23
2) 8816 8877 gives 0.03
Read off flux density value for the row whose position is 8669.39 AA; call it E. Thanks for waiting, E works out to 6.24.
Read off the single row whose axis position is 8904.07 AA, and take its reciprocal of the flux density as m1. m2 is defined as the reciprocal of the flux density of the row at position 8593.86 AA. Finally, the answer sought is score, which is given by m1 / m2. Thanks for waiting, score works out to 1.00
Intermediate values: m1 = 0.168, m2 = 0.169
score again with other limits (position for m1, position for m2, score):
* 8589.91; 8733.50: 0.93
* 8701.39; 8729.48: 1.00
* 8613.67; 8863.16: 0.85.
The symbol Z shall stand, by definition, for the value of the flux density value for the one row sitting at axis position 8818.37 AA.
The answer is 5.48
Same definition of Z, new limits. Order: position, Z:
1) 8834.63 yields 5.4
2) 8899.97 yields 5.6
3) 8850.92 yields 5.4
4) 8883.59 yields 5.56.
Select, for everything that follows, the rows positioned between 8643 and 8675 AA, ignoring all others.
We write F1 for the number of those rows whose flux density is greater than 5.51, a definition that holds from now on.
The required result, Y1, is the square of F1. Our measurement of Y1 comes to 64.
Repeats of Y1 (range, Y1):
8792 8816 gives 25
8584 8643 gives 225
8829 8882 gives 25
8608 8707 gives 484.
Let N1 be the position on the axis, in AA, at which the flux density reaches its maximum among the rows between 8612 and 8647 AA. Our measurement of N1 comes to 8613.67 AA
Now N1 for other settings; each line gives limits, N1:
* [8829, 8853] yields 8842.77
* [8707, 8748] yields 8741.55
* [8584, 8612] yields 8597.82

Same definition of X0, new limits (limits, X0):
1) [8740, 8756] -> 89.8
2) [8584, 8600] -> 96.2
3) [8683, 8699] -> 90.1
